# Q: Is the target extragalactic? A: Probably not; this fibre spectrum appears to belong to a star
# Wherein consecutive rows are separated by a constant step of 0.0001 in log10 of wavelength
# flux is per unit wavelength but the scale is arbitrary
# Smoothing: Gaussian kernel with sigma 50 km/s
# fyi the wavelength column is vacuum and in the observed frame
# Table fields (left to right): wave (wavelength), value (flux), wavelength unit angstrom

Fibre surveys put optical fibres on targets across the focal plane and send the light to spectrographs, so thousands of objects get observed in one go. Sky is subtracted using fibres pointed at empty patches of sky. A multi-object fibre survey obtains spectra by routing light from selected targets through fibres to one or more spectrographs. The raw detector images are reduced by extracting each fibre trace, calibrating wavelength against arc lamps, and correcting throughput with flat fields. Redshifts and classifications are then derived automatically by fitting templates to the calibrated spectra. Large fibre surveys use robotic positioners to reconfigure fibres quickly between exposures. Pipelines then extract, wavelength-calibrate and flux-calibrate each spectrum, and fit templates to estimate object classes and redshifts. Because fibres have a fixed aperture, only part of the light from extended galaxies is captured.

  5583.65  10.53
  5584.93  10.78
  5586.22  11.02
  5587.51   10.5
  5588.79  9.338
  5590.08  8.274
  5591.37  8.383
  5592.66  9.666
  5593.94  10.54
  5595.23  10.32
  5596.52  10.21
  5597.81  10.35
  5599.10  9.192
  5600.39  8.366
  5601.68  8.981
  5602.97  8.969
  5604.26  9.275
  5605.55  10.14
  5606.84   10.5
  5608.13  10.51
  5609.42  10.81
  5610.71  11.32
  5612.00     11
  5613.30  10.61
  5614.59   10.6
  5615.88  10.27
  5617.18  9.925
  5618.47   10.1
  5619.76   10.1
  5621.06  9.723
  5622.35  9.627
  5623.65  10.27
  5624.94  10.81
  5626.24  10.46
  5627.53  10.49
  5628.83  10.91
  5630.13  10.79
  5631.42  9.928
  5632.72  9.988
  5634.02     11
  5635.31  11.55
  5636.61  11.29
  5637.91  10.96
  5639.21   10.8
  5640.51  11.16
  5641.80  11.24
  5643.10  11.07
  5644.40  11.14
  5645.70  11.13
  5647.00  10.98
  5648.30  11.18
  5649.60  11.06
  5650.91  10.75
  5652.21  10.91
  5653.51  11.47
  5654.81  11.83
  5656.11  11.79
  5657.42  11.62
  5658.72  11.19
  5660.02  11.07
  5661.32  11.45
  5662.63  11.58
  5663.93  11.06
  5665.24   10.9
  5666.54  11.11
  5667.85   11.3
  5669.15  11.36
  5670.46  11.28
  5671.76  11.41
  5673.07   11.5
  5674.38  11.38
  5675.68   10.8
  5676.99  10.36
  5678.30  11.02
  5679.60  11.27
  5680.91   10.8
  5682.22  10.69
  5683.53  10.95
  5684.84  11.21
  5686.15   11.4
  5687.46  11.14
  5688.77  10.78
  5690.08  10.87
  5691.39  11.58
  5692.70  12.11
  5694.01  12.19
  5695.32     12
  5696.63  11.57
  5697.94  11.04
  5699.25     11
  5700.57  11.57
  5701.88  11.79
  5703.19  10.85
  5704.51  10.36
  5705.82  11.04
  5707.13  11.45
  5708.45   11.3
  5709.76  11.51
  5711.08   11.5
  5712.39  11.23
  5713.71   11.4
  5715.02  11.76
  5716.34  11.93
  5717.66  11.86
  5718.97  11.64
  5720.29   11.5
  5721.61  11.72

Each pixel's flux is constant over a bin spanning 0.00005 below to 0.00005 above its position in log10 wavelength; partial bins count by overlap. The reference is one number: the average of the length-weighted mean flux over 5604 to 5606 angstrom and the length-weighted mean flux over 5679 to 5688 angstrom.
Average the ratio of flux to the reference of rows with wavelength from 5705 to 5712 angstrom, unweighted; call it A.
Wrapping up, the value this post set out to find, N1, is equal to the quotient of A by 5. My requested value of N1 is 0.218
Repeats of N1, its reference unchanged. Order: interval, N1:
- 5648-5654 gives 0.213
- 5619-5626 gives 0.194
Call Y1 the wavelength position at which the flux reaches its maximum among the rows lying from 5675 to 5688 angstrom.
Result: 5686.15 angstrom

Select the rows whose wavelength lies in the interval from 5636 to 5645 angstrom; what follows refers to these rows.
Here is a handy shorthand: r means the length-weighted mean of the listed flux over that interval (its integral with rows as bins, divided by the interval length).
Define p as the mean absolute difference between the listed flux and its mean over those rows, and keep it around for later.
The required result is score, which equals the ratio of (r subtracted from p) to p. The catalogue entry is -85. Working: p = 0.13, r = 11.1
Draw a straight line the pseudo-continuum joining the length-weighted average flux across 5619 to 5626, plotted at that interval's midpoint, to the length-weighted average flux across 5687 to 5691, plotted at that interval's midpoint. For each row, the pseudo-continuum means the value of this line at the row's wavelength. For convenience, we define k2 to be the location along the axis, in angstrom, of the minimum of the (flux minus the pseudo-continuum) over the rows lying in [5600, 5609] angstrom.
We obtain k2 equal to 5600.39 angstrom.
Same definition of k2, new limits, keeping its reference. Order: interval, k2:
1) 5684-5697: 5688.77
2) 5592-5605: 5600.39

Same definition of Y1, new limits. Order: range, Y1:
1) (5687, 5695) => 5694.01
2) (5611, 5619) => 5612.00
